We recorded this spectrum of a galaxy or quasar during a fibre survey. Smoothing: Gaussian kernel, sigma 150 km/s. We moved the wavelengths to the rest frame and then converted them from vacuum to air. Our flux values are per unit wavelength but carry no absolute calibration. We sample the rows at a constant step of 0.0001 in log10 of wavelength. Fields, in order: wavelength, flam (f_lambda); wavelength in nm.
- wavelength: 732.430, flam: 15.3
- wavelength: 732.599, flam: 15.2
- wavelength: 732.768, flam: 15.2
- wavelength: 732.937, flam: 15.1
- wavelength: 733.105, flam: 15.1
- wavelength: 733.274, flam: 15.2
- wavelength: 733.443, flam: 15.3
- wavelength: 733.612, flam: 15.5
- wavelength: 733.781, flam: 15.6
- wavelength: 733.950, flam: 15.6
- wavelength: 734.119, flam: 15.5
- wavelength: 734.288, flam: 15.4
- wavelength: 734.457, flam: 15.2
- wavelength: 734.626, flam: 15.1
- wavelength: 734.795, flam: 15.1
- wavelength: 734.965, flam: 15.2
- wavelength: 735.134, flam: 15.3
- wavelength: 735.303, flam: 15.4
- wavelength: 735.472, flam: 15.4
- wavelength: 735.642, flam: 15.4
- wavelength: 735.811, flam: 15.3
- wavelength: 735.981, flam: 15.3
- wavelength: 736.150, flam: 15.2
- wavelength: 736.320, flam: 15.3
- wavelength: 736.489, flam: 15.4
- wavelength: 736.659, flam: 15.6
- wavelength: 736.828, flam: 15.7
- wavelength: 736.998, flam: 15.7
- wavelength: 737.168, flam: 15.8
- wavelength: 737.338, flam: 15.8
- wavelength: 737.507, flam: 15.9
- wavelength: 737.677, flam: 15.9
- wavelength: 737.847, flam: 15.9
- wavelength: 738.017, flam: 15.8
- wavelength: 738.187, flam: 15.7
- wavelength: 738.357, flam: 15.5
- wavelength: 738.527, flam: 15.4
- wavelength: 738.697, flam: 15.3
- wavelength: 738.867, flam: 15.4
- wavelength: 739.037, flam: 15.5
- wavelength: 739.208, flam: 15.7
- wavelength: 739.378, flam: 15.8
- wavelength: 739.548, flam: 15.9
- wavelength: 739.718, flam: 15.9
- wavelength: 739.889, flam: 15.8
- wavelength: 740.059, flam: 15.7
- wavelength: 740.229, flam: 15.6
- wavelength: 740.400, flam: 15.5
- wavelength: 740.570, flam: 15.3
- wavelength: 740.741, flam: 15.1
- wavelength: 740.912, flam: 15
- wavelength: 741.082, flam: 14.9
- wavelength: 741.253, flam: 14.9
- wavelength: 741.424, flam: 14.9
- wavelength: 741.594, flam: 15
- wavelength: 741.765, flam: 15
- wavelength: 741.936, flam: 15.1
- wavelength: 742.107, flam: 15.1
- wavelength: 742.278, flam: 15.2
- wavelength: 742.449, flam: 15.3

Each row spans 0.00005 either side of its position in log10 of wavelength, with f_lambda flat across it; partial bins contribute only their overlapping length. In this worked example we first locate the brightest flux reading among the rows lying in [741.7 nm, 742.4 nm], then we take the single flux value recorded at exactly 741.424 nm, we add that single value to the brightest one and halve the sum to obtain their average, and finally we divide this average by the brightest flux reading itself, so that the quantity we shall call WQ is 0.990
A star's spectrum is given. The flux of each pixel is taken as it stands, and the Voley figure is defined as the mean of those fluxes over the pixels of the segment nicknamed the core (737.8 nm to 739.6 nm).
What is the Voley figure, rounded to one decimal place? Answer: 15.6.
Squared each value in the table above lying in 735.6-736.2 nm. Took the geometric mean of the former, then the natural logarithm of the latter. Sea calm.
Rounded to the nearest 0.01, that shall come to 5.46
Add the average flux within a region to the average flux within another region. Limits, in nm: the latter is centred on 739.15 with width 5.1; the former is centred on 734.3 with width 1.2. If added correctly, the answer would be 30.9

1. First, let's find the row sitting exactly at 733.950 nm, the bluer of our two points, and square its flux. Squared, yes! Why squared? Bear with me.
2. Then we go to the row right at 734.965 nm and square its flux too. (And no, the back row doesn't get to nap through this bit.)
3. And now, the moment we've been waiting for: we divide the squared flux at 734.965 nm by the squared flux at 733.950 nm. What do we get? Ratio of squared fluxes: 0.95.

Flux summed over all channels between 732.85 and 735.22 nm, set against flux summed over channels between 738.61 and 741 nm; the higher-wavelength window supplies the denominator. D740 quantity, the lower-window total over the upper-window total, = 0.98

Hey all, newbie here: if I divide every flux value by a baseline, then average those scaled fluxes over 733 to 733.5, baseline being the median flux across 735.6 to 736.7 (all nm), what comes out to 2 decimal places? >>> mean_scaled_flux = 0.99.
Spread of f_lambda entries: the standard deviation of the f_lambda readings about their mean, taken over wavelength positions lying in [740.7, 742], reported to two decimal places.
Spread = 0.08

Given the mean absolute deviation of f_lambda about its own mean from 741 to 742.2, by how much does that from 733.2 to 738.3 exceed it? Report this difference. 0.14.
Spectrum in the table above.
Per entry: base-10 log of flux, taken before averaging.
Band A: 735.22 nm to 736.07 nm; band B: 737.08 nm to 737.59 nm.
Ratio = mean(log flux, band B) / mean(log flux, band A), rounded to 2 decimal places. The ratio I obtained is 1.01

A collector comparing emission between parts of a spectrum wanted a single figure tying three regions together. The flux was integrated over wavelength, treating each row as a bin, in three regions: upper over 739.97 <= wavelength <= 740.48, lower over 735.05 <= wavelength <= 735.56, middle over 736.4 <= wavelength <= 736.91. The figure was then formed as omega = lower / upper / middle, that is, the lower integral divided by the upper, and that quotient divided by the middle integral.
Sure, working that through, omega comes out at 0.124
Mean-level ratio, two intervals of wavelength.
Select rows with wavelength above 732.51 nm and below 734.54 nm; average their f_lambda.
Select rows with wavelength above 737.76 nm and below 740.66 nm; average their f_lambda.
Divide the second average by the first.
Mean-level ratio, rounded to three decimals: 1.020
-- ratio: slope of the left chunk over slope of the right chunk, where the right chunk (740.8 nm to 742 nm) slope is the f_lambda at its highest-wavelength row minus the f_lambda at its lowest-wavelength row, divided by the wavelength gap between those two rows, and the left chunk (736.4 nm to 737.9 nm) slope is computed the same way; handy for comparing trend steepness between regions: 3.8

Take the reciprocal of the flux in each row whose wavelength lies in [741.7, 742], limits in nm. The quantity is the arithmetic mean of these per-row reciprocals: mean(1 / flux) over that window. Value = 0.0664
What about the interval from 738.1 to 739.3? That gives 0.0645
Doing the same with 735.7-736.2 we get 0.0655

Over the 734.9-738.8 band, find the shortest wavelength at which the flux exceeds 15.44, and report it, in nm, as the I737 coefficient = 736.659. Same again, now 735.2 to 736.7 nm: 736.659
